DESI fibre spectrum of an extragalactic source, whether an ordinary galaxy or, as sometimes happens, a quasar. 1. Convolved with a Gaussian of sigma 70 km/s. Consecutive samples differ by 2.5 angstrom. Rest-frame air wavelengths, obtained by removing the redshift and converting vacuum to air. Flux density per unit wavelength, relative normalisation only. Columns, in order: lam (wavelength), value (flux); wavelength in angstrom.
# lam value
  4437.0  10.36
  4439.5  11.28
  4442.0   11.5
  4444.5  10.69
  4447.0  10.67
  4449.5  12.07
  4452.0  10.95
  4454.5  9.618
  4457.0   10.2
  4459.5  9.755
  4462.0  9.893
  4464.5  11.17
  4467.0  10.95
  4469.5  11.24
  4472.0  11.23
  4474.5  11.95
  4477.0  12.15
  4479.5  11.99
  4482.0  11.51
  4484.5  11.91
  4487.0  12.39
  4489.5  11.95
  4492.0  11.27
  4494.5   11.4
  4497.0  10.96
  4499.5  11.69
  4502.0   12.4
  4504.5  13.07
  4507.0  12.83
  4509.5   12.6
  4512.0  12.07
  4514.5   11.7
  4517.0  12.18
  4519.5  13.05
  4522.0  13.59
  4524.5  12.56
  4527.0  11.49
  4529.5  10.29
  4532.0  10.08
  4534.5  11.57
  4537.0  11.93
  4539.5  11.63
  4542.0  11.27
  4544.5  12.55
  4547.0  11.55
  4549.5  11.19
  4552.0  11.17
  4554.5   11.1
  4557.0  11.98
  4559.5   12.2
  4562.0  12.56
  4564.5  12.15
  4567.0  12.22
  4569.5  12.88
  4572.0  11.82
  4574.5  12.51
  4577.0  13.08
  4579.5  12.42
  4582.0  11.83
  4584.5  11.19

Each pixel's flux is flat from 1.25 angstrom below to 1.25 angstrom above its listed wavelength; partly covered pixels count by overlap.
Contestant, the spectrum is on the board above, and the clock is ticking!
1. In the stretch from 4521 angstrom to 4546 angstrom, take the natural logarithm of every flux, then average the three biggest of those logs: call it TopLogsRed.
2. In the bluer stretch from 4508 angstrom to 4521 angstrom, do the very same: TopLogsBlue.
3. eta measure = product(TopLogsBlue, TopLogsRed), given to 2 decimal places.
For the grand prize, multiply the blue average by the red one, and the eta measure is 6.48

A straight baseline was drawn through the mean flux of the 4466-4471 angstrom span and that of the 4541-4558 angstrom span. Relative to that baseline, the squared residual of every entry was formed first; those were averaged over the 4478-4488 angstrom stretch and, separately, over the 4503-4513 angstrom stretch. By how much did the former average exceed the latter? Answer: -1.2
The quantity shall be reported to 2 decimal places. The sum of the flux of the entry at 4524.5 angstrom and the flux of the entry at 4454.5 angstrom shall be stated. 22.18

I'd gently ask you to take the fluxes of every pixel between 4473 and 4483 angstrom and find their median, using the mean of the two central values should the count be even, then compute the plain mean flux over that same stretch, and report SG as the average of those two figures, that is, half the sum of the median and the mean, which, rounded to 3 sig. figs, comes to 11.9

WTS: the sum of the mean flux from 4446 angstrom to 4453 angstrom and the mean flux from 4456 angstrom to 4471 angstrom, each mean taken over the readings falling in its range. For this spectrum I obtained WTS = 21.8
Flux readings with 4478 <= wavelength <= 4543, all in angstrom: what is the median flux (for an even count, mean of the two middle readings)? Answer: 11.9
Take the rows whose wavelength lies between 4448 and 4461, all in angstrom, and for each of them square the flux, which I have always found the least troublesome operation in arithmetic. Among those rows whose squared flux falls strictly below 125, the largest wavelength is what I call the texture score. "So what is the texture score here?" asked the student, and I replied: 4459.5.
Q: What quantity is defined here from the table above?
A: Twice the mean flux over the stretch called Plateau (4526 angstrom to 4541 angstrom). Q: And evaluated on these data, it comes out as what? 22.3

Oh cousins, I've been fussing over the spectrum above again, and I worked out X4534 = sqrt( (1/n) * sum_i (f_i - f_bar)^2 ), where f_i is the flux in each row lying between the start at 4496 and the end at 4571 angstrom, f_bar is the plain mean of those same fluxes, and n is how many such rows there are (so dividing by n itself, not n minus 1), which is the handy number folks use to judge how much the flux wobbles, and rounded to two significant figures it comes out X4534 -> 0.80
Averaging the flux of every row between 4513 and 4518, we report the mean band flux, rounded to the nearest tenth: 11.9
